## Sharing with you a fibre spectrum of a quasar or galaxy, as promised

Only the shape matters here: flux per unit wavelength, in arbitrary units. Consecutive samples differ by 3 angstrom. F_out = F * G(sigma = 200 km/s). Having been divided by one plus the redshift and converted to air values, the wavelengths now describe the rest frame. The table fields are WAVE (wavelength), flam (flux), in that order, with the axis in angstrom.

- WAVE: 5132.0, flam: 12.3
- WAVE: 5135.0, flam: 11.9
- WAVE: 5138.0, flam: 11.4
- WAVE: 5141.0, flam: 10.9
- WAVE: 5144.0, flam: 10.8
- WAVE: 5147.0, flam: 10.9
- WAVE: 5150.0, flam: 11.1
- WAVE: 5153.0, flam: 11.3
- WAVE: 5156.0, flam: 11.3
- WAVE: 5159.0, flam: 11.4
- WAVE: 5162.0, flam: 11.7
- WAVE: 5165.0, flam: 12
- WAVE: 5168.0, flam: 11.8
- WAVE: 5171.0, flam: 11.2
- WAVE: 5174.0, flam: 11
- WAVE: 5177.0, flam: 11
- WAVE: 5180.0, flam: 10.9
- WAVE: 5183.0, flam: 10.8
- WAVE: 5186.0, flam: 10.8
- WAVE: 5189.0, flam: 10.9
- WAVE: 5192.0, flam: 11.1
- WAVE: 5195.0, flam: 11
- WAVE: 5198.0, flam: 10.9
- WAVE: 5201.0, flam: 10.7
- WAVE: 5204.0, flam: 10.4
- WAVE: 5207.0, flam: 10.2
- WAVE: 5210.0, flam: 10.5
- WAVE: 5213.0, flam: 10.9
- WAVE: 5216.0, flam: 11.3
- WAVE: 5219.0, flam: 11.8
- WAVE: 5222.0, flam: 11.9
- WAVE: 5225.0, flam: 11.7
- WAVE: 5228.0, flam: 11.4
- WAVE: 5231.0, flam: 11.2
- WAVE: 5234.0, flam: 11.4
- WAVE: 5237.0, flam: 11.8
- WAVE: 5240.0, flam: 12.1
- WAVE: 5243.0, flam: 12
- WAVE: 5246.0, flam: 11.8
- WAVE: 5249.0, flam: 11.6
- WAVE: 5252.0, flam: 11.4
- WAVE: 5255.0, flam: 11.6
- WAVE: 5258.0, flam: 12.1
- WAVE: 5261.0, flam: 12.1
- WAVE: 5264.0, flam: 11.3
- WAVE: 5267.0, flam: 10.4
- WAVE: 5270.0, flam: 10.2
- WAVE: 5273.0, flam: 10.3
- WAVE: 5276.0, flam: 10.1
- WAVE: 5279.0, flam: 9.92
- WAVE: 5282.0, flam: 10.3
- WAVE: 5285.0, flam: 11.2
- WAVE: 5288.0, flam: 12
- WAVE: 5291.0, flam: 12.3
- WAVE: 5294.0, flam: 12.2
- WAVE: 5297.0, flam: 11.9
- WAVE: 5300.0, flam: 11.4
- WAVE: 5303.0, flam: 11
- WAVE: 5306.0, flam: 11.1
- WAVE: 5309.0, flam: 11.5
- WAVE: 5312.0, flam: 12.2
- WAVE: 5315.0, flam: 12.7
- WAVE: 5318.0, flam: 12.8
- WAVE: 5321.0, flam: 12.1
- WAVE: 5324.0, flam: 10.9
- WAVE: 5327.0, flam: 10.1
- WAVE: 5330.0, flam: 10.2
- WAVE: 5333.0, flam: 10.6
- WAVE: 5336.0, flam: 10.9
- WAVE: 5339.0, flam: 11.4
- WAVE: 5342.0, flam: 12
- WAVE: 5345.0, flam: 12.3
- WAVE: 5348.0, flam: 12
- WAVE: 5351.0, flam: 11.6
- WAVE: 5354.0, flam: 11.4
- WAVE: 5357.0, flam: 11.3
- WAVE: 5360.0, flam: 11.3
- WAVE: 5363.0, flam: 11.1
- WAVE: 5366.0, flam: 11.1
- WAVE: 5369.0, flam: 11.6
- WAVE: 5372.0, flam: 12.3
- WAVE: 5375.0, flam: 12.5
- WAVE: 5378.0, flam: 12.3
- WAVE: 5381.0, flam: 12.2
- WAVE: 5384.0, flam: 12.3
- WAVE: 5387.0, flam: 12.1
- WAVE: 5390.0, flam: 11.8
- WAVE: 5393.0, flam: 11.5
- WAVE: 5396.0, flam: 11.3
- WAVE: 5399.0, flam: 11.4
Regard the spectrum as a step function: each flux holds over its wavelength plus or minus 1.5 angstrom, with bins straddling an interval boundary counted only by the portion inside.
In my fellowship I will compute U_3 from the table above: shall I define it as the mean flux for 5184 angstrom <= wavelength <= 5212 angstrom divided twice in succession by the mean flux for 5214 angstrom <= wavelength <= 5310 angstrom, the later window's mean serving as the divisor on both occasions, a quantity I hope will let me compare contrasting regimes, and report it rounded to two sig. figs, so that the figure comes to 0.083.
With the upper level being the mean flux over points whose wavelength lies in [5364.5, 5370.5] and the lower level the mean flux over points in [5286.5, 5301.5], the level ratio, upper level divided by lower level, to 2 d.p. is 0.95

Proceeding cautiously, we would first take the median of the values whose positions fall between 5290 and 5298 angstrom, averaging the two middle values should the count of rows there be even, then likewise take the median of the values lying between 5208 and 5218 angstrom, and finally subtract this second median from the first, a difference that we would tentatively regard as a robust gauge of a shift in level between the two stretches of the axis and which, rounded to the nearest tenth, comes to 1.3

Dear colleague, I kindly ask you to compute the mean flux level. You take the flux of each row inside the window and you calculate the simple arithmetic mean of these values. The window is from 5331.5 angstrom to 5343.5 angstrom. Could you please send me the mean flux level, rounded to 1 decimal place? 11.2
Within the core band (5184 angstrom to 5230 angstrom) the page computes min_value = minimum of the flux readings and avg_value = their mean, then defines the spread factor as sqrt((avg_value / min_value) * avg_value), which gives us 3.45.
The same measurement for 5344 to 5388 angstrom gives 3.55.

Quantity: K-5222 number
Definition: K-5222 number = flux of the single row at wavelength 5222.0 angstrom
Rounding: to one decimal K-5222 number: 11.9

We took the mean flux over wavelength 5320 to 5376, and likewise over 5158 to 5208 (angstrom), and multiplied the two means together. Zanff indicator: 126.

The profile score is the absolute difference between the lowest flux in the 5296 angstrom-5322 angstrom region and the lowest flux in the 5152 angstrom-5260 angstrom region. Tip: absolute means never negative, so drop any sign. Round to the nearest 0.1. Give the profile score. 0.8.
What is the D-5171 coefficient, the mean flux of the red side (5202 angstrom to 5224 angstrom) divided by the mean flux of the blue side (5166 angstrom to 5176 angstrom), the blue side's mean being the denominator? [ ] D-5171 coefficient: 0.97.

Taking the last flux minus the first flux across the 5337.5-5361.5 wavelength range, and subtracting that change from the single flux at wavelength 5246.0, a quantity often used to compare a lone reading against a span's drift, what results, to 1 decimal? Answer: 11.9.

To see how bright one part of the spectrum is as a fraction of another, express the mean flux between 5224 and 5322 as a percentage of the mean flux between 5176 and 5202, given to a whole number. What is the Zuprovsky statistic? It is 105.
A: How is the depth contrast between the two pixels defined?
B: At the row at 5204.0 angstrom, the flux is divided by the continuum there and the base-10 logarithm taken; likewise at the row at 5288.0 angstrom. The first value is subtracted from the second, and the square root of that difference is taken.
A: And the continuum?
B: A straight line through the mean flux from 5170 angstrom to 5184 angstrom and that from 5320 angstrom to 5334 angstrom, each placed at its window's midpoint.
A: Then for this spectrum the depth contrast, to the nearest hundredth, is 0.26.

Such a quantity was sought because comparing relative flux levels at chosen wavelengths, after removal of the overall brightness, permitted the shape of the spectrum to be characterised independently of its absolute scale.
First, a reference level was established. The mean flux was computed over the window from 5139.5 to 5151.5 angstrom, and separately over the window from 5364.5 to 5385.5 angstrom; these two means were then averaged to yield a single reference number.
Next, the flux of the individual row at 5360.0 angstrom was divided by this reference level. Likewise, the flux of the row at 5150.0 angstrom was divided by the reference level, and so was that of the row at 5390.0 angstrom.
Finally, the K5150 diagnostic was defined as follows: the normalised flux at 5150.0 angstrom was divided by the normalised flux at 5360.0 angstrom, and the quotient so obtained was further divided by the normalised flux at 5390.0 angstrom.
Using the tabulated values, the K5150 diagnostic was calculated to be 0.96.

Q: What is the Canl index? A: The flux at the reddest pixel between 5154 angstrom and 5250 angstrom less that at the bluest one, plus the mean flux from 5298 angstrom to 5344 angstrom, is 11.7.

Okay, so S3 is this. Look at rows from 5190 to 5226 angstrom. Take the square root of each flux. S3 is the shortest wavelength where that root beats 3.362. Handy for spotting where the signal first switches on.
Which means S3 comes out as 5219.0 angstrom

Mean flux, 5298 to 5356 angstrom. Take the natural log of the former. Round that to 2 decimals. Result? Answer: 2.44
